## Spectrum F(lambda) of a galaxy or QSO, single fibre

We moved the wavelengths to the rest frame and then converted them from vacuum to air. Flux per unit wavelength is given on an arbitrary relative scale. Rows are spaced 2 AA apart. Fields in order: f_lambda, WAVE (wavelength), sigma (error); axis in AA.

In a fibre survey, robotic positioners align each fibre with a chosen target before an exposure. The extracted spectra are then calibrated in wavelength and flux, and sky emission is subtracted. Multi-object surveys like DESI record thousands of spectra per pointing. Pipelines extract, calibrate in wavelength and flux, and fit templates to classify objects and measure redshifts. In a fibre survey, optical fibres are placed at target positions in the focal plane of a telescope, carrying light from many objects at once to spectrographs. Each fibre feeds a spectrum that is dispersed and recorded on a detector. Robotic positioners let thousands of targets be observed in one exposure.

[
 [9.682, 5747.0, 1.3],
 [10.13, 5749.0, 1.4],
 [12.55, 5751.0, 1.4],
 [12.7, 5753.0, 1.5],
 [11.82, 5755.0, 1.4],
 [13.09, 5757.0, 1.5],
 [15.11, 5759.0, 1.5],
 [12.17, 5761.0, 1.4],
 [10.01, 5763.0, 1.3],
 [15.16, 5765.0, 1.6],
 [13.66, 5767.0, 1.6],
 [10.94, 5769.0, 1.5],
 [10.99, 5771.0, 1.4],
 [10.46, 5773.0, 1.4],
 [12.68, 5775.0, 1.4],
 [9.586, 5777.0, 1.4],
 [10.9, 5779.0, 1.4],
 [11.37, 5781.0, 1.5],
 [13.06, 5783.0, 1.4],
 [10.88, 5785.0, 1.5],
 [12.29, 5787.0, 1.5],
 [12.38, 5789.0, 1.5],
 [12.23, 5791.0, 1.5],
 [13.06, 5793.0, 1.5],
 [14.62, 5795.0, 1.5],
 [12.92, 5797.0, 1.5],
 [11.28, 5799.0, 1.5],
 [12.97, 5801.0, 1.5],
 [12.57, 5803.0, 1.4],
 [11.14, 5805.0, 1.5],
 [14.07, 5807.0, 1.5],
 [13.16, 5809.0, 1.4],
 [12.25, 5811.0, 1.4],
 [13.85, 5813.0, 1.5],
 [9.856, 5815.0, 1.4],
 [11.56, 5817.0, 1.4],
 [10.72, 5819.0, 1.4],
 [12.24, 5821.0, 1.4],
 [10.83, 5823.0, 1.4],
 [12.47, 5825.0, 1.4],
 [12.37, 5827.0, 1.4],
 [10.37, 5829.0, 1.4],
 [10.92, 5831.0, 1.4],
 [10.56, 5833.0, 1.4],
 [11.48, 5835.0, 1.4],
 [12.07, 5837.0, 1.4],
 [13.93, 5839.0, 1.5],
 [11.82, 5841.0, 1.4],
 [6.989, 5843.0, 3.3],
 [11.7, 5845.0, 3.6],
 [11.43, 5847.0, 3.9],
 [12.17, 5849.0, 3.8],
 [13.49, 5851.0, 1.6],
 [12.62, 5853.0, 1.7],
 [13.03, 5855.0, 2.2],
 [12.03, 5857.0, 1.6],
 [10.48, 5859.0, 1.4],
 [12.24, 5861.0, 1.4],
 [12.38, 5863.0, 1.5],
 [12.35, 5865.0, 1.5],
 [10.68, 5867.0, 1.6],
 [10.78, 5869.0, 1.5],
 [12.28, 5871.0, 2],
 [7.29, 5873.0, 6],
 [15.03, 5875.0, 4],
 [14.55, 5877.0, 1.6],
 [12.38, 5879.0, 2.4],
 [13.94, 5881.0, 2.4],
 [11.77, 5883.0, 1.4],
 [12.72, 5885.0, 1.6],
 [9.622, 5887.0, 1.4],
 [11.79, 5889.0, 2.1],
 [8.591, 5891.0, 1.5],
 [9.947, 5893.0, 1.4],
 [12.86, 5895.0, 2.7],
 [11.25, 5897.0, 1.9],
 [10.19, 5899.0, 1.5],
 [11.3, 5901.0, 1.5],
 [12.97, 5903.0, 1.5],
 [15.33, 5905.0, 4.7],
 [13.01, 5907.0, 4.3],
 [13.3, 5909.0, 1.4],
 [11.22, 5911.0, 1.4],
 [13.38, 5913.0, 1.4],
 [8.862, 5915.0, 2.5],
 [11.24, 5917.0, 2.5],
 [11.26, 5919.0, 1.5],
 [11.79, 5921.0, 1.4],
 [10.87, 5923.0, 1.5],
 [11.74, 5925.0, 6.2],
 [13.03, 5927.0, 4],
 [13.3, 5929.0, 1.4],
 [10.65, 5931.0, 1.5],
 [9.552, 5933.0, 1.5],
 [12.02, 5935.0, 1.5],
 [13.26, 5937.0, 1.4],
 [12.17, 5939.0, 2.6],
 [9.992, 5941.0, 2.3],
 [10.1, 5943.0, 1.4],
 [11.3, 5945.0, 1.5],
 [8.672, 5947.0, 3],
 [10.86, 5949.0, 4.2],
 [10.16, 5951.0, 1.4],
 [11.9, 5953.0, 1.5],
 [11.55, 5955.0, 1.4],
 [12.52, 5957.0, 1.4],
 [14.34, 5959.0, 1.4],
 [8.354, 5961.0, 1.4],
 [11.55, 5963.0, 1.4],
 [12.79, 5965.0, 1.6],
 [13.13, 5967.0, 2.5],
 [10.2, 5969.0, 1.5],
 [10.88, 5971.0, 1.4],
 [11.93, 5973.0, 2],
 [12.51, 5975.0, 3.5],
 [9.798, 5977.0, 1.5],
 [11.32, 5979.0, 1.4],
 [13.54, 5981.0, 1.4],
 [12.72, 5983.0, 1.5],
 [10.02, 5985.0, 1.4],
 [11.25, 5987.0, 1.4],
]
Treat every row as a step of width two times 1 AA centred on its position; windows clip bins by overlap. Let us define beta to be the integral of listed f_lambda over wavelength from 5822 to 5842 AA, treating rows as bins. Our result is 234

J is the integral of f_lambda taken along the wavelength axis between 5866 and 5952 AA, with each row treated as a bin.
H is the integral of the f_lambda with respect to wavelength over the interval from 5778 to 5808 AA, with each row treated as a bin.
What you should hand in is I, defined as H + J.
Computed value 1365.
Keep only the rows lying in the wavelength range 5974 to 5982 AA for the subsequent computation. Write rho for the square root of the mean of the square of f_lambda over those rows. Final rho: 11.9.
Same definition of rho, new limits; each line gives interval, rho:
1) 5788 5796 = 13.1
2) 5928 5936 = 11.5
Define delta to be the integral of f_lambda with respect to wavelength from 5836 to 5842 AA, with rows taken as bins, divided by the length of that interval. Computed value 12.6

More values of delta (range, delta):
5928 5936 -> 11.4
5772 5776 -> 11.6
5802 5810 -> 12.7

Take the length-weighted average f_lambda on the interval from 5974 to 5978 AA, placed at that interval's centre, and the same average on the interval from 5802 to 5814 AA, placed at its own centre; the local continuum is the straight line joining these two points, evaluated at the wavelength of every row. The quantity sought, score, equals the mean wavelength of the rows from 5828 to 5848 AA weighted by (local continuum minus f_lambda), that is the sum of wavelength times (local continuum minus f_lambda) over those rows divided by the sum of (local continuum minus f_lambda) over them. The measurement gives 5837.8 AA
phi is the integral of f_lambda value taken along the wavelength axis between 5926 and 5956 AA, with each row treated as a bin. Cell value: 337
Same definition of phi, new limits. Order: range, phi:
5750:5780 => 364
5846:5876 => 357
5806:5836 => 353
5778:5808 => 371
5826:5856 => 350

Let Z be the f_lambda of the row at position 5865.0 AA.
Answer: 12.35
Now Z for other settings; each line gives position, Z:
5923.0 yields 10.87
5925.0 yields 11.74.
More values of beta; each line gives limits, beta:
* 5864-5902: 439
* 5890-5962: 826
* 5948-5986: 440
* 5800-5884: 1002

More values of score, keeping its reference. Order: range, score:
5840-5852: 5842.6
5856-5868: 5862.1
